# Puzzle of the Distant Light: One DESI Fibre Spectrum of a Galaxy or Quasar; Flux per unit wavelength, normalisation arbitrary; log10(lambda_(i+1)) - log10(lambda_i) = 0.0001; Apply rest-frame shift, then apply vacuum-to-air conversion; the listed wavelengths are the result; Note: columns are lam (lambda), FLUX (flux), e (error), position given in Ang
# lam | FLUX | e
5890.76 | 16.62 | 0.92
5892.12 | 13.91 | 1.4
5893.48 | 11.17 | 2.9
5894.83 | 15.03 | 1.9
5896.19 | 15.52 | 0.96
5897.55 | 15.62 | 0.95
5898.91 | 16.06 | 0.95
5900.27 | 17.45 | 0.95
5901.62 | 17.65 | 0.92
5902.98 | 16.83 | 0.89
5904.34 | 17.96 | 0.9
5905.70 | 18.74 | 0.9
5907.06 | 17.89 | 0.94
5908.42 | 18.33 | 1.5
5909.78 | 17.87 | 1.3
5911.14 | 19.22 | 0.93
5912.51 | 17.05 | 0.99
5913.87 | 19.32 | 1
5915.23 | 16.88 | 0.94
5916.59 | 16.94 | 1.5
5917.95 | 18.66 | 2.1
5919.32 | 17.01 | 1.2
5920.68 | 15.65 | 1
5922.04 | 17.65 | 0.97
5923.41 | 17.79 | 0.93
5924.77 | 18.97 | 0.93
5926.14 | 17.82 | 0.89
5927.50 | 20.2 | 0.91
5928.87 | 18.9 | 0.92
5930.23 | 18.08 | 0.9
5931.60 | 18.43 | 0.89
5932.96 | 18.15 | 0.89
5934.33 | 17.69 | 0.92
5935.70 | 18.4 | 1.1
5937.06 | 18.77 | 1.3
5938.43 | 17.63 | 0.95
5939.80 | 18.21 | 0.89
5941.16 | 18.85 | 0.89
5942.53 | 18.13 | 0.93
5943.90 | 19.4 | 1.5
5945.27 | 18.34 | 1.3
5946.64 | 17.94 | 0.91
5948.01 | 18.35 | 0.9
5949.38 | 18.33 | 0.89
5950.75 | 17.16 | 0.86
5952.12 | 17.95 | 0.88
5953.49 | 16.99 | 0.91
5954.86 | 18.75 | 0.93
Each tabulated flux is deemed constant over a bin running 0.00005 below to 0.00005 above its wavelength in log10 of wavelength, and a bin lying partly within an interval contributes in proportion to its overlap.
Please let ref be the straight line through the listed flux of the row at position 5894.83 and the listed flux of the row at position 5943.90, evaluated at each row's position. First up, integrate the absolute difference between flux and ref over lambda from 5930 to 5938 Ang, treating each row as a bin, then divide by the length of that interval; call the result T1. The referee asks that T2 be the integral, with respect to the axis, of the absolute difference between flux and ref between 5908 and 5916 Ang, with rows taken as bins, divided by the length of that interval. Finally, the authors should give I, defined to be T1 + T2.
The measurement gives 1.9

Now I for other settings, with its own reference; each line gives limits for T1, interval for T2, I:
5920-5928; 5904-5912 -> 3.0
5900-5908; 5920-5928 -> 2.9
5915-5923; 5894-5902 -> 1.5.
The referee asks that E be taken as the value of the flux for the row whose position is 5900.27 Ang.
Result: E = 17.45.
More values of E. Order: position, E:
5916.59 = 16.94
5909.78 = 17.87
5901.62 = 17.65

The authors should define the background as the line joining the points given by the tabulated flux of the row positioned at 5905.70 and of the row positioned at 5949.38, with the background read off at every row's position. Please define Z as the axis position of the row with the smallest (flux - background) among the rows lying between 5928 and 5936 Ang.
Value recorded 5934.33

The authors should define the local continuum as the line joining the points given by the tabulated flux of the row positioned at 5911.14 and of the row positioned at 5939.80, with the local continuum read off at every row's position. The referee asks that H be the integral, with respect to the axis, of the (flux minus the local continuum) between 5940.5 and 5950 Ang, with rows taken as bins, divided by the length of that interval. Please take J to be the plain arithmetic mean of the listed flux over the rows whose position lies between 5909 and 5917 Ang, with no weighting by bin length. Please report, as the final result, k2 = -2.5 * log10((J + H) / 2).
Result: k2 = -2.41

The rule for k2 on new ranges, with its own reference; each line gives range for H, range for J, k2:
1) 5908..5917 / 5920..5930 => -2.32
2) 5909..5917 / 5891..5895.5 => -1.96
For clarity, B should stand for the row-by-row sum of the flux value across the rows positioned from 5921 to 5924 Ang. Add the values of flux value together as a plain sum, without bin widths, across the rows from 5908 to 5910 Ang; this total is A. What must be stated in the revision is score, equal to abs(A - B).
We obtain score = 0.8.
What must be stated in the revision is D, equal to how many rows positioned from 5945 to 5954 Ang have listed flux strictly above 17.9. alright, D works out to 5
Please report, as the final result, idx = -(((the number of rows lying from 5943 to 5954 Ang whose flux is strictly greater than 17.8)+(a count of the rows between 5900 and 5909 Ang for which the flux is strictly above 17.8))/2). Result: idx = -5.0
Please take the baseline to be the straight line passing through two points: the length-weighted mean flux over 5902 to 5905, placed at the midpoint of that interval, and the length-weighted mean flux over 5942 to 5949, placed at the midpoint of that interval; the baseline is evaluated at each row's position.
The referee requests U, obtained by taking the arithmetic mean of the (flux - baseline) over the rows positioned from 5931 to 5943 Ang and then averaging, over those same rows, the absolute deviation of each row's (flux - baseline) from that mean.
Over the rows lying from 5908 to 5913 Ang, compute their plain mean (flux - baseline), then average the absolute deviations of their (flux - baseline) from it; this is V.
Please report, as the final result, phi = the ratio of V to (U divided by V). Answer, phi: 1.35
